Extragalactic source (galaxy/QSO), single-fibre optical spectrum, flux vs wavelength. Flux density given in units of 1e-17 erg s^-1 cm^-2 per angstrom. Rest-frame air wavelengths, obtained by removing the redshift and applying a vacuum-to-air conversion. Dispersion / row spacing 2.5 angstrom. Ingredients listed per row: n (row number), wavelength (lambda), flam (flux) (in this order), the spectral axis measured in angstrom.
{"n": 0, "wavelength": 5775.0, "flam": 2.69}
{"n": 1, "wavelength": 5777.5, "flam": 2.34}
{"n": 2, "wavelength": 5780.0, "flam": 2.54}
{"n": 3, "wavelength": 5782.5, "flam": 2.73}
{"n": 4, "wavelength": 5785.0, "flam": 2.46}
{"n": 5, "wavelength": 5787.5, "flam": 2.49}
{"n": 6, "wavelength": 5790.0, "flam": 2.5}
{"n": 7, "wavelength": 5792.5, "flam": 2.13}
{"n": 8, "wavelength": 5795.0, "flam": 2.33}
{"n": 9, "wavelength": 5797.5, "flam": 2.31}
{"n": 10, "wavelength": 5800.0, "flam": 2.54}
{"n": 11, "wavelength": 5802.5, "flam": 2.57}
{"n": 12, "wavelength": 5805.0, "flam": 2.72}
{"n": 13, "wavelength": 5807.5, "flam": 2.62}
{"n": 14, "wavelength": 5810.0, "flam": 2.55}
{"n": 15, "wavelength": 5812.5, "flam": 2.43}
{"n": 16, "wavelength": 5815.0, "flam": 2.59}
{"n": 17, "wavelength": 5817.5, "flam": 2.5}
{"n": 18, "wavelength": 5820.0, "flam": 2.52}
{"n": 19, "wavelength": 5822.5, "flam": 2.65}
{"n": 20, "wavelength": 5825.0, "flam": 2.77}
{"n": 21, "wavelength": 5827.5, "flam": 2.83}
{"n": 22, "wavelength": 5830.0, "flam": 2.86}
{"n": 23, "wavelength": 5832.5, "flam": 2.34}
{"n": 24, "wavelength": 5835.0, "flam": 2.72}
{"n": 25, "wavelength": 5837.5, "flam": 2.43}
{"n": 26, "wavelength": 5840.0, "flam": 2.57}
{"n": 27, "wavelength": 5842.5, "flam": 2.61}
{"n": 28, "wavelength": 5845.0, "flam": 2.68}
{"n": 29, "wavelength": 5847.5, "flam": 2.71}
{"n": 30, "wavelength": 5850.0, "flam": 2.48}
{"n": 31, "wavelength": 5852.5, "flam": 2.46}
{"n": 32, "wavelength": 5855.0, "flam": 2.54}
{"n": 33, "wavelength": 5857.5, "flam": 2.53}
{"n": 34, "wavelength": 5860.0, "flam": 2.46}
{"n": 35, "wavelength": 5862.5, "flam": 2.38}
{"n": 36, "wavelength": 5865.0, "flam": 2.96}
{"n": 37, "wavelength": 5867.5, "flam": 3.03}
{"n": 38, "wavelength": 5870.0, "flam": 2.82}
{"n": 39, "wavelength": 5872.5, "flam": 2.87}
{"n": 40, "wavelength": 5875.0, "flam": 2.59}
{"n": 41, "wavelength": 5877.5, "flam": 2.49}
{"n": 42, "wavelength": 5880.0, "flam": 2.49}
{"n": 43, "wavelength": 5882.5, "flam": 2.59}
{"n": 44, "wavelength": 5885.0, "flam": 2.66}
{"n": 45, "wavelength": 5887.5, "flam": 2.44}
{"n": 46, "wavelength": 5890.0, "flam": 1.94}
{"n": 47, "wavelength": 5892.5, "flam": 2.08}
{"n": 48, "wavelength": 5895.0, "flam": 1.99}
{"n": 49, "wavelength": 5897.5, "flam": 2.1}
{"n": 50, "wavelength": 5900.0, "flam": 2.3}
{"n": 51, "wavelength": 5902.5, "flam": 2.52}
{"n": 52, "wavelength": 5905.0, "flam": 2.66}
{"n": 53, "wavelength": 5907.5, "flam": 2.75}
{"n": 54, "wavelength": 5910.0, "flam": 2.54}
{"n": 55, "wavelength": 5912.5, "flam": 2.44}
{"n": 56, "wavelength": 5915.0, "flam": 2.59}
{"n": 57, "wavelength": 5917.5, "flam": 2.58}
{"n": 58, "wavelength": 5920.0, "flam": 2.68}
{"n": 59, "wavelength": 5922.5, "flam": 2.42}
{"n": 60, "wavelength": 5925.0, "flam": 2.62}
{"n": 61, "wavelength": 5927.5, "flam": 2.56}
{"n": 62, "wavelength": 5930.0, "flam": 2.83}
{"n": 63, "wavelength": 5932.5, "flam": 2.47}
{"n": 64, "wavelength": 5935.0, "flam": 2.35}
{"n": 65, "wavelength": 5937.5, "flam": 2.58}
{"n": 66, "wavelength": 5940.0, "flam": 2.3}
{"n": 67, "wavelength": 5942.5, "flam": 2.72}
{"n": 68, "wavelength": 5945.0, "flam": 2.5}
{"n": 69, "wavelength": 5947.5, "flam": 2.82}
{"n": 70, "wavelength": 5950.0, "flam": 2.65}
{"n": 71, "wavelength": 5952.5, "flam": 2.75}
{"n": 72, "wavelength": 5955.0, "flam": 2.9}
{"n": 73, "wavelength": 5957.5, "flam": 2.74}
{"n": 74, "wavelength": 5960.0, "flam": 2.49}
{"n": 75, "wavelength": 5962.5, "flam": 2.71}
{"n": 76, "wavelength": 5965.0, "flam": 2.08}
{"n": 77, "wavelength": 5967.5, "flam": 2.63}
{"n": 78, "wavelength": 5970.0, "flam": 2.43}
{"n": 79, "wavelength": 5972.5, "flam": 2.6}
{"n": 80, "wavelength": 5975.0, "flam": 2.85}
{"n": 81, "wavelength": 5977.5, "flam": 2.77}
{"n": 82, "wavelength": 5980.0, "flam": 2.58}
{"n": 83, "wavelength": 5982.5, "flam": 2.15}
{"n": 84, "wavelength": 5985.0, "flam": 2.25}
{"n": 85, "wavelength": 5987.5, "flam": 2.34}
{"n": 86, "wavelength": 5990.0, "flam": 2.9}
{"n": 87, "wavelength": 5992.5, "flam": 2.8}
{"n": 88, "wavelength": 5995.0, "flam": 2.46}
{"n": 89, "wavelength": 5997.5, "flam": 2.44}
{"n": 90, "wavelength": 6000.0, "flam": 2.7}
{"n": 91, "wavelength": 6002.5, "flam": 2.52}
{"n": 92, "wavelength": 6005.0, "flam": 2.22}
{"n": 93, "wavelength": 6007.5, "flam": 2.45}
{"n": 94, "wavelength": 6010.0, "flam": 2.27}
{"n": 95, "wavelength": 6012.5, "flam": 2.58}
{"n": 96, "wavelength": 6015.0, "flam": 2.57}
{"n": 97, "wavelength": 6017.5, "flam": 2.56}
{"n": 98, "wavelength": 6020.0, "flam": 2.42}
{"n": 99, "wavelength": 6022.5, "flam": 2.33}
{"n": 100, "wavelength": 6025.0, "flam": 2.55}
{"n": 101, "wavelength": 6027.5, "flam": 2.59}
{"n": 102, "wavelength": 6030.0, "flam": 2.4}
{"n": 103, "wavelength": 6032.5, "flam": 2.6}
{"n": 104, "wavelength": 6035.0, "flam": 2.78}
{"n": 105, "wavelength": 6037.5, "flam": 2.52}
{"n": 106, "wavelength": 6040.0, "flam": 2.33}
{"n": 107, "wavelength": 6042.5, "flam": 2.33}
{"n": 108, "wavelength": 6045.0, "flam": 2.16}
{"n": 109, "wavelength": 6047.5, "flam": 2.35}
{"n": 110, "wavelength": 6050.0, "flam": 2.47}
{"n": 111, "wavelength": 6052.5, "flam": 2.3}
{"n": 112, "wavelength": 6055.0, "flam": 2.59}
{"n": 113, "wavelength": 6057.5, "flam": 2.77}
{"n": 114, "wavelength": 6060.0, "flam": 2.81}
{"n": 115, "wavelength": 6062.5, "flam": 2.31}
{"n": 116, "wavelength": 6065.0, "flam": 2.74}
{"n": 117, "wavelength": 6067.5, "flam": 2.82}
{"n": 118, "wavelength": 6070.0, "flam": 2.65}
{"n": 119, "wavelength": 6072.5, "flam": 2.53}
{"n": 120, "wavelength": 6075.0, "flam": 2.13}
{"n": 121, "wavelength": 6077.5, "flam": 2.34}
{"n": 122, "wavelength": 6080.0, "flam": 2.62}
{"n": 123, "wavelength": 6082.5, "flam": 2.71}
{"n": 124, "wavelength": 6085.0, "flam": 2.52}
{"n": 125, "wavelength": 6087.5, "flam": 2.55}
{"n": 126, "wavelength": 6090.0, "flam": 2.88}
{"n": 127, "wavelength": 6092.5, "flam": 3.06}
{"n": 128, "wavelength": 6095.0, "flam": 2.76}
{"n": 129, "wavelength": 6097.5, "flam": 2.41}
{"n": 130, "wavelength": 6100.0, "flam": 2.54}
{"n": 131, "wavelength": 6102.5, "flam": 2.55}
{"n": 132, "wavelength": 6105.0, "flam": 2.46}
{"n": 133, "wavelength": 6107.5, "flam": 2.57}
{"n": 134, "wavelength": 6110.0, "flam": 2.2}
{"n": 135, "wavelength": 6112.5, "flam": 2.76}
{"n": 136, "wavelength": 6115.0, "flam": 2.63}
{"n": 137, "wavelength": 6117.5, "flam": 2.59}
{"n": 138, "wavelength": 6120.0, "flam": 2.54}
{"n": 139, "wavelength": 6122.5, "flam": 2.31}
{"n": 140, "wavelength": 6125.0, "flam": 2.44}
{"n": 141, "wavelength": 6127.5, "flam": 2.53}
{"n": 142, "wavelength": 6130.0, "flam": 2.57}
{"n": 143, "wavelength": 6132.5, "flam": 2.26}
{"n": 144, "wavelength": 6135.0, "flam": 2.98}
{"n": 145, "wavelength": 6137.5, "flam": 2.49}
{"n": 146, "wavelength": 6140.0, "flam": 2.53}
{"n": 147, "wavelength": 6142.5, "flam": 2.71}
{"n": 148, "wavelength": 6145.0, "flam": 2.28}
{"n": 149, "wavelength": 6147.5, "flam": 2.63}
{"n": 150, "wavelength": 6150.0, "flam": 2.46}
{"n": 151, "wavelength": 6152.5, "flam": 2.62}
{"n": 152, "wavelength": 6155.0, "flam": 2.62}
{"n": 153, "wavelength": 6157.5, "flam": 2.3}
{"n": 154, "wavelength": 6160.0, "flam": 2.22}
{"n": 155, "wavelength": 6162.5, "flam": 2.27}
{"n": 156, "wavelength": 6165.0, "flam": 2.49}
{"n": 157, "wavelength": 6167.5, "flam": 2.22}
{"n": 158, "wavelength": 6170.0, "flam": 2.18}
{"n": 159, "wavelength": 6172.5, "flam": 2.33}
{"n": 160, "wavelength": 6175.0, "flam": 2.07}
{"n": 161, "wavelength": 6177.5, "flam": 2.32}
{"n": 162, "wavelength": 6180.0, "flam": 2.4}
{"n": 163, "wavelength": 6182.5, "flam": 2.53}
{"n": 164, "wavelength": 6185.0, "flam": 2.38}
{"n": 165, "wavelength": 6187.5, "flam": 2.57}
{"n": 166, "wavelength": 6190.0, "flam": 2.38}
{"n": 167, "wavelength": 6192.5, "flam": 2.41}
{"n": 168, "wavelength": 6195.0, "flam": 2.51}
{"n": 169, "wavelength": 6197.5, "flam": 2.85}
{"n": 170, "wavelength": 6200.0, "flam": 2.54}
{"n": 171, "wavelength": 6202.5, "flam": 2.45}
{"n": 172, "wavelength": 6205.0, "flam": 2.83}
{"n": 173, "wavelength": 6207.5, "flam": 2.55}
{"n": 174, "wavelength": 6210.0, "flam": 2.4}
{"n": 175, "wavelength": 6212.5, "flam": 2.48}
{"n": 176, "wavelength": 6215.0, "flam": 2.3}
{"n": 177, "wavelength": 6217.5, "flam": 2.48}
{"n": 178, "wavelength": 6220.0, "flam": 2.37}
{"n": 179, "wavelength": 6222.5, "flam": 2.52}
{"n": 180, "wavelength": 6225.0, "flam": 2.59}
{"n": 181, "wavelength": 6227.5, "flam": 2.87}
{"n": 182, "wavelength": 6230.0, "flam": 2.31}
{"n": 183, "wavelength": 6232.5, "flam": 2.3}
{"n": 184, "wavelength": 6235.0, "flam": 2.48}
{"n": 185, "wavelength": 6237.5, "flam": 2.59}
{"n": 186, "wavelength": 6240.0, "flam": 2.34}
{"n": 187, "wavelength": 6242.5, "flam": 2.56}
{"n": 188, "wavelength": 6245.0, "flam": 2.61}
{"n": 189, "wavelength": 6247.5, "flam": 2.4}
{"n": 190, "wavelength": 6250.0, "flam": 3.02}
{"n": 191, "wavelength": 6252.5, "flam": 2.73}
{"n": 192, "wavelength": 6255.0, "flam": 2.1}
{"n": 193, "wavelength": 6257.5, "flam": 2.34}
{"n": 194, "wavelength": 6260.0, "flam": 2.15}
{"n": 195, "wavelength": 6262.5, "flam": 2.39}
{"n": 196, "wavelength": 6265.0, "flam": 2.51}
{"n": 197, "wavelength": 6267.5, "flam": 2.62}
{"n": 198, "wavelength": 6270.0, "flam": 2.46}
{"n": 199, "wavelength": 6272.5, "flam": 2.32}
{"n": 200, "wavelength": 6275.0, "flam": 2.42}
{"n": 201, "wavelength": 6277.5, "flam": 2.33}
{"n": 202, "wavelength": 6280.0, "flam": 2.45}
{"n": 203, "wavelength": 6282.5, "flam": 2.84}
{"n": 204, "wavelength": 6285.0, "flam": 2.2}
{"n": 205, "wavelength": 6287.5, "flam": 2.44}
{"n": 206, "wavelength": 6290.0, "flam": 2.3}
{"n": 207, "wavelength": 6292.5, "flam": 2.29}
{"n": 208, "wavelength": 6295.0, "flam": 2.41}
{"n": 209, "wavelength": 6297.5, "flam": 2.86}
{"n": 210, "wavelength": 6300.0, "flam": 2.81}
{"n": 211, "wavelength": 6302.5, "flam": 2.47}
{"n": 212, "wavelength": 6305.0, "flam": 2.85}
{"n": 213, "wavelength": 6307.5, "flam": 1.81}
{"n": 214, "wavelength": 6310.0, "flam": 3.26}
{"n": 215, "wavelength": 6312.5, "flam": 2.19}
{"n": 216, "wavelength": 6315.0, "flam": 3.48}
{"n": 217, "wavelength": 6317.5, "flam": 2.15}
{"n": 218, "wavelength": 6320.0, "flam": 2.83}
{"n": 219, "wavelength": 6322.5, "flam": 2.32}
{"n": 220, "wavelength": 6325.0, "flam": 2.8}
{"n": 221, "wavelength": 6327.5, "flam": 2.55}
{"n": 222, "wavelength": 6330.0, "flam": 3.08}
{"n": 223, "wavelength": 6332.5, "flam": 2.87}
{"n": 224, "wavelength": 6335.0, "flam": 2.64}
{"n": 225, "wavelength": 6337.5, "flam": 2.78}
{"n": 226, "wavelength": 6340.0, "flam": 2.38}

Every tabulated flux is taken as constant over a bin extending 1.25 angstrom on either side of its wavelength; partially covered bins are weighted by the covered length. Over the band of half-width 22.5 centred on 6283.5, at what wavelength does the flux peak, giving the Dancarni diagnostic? 6297.5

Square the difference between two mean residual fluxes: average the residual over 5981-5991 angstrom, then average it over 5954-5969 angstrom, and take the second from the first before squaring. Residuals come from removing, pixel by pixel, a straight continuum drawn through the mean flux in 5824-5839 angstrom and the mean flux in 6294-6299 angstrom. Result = 0.033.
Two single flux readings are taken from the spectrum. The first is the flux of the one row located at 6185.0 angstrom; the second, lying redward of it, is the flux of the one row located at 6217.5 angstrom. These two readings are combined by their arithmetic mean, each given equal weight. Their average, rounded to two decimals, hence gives 2.43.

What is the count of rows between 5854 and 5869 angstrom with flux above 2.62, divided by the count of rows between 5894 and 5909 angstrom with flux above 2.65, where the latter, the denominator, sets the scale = 1.00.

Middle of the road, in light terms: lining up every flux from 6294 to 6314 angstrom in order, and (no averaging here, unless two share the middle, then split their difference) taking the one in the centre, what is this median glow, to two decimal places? 2.64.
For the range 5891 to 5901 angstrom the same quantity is 2.09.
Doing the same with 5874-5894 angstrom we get 2.49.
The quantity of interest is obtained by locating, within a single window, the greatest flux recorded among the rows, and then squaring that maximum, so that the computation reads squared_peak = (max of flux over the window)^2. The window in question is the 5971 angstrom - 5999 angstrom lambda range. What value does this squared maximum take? 8.4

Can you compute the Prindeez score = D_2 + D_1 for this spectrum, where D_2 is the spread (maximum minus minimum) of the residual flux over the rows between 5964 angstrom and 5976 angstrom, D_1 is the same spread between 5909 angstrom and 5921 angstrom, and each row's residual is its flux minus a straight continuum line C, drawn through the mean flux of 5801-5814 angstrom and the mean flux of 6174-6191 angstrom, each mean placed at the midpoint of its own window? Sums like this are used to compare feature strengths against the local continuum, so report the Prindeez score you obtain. 1.0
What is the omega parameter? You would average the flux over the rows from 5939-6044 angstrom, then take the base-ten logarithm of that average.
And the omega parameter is 0.404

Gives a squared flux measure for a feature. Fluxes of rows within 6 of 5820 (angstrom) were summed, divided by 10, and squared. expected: 1.70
